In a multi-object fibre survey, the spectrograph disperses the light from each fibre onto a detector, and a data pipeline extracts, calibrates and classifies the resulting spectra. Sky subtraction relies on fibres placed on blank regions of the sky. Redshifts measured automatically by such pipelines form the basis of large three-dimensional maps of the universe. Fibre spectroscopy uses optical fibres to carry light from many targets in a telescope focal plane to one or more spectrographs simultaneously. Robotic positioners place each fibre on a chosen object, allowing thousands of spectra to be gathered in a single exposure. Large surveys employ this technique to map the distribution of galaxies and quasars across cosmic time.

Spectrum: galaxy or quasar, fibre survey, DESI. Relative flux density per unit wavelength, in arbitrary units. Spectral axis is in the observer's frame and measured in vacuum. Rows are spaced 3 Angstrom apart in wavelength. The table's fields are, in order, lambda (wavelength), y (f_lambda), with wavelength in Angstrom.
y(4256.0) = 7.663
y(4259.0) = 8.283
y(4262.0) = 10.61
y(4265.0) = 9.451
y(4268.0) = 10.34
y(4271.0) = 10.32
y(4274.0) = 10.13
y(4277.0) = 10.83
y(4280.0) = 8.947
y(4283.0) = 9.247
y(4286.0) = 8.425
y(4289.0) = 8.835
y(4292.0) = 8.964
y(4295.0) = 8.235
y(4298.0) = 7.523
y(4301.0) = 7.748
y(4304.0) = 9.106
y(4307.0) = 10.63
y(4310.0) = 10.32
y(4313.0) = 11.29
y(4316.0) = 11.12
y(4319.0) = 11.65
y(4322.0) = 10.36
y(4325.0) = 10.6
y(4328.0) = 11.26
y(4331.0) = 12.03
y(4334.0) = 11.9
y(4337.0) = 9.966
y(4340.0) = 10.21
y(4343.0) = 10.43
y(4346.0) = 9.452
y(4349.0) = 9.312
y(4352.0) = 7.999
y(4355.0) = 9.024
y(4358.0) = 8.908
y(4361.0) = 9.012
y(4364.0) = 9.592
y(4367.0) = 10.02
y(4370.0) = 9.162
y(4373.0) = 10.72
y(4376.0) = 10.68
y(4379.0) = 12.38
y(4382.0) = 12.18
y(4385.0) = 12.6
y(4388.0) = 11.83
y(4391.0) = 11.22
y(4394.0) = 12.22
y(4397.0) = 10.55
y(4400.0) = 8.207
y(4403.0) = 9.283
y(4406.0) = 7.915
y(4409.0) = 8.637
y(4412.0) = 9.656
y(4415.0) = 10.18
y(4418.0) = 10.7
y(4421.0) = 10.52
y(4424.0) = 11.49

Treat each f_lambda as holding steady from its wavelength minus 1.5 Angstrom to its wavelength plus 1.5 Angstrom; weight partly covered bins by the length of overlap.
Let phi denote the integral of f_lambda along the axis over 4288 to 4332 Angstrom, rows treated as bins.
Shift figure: 439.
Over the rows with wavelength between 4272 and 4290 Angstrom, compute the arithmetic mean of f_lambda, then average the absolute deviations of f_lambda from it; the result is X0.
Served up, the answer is 0.7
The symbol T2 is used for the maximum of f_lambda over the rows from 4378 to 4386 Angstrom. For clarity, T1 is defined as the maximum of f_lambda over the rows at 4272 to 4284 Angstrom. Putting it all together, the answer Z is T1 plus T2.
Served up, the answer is 23.4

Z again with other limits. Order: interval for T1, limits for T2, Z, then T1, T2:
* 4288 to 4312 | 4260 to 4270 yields 21.2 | 10.63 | 10.61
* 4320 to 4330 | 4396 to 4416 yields 21.8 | 11.26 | 10.55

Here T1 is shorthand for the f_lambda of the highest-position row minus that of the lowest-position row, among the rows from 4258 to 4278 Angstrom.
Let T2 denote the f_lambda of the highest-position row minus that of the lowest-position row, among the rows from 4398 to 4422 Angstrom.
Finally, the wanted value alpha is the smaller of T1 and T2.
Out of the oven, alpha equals 2.3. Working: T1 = 2.5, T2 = 2.3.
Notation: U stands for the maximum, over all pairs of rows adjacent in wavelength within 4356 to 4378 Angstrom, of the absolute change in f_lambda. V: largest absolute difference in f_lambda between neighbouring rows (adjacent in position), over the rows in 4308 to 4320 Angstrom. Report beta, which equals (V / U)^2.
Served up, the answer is 0.4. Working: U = 1.6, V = 1.0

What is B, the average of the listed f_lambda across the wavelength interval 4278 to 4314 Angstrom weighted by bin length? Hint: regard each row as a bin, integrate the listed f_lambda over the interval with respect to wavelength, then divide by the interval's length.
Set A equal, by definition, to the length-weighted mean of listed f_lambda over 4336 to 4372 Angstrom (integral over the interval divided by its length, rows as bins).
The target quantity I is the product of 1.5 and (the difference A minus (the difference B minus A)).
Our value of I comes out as 14.7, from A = 9.4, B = 9.1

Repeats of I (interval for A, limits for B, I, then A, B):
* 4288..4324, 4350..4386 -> 13.8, 9.7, 10.1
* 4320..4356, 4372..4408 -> 14.6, 10.2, 10.8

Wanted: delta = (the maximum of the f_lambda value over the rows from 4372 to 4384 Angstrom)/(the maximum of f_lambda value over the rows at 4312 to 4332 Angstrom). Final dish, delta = 1.03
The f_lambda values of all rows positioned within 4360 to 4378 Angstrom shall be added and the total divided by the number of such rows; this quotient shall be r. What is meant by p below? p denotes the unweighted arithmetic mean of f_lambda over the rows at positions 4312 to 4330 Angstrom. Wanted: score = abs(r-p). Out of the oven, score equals 1.18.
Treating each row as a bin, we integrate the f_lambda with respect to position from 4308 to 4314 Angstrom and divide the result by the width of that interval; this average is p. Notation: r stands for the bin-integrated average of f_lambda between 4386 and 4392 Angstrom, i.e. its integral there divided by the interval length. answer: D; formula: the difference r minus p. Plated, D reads 0.9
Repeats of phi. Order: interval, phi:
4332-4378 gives 451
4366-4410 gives 463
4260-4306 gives 426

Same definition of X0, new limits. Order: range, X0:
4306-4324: 0.5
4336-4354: 0.6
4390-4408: 1.4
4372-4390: 0.7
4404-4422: 0.9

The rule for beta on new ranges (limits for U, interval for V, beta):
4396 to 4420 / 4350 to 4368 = 0.2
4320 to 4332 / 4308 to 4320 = 1.6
